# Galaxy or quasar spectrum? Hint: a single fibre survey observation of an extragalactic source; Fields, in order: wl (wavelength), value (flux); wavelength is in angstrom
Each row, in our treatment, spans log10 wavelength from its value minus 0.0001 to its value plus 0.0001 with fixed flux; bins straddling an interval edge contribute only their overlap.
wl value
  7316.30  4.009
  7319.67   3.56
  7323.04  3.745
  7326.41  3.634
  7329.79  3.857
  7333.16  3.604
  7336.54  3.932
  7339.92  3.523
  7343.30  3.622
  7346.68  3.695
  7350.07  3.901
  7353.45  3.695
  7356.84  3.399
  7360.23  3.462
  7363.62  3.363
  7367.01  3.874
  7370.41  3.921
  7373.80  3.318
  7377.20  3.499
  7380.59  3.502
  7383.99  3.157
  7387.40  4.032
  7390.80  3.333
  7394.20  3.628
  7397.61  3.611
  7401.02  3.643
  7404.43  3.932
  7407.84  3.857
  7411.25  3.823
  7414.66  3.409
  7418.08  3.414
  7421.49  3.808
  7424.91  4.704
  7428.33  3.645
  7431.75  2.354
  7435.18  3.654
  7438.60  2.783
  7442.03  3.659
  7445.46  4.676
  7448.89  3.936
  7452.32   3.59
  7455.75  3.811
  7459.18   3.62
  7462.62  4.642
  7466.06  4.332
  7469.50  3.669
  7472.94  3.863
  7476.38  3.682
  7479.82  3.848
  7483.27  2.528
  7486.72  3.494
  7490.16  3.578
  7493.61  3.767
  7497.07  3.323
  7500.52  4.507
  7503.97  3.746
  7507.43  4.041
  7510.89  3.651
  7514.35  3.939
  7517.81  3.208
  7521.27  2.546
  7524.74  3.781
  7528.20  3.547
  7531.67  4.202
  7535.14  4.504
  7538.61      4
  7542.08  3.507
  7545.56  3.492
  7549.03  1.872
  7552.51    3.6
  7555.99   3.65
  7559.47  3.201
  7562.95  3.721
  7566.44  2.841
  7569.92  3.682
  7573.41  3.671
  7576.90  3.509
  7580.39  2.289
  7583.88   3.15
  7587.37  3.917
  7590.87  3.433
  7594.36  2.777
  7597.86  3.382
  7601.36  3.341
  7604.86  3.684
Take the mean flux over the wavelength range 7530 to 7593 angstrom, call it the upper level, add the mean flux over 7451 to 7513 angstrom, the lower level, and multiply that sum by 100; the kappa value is 722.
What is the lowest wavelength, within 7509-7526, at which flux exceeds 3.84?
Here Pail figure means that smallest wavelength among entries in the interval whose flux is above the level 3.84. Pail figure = 7514.35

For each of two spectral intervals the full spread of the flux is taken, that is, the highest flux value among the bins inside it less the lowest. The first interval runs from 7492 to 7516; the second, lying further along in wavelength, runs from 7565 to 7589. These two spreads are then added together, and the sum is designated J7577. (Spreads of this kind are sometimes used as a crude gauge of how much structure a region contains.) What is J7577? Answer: 2.8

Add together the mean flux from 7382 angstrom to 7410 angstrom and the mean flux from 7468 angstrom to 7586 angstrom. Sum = 7.17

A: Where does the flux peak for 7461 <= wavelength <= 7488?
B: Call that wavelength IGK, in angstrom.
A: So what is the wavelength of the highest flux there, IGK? 7462.62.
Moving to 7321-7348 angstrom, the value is 7336.54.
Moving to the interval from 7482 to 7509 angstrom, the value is 7500.52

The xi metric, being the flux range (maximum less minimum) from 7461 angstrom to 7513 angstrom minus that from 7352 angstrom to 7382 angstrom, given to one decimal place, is 1.5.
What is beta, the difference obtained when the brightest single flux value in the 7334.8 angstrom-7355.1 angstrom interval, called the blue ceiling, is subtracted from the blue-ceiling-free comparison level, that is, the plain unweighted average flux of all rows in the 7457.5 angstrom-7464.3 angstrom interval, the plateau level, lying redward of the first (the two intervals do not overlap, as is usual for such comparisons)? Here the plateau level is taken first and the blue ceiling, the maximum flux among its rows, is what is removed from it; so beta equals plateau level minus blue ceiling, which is 0.20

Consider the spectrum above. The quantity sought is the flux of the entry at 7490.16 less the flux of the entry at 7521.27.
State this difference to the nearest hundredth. 1.03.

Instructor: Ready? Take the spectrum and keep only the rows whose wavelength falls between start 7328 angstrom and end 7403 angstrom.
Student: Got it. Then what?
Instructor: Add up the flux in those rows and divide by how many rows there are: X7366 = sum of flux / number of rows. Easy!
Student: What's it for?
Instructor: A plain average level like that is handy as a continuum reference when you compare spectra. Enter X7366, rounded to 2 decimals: 3.62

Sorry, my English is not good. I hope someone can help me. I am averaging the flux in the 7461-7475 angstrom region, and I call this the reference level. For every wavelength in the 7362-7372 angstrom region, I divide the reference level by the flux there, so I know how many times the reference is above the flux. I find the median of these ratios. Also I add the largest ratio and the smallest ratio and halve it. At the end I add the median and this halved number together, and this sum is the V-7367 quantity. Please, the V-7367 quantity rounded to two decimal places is 2.20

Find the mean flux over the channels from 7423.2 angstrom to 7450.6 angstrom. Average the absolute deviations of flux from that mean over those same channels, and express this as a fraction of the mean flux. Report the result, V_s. 0.16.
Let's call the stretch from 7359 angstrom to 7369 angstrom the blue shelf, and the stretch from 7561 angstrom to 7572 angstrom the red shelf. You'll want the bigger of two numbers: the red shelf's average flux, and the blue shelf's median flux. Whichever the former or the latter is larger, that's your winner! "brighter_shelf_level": 3.46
